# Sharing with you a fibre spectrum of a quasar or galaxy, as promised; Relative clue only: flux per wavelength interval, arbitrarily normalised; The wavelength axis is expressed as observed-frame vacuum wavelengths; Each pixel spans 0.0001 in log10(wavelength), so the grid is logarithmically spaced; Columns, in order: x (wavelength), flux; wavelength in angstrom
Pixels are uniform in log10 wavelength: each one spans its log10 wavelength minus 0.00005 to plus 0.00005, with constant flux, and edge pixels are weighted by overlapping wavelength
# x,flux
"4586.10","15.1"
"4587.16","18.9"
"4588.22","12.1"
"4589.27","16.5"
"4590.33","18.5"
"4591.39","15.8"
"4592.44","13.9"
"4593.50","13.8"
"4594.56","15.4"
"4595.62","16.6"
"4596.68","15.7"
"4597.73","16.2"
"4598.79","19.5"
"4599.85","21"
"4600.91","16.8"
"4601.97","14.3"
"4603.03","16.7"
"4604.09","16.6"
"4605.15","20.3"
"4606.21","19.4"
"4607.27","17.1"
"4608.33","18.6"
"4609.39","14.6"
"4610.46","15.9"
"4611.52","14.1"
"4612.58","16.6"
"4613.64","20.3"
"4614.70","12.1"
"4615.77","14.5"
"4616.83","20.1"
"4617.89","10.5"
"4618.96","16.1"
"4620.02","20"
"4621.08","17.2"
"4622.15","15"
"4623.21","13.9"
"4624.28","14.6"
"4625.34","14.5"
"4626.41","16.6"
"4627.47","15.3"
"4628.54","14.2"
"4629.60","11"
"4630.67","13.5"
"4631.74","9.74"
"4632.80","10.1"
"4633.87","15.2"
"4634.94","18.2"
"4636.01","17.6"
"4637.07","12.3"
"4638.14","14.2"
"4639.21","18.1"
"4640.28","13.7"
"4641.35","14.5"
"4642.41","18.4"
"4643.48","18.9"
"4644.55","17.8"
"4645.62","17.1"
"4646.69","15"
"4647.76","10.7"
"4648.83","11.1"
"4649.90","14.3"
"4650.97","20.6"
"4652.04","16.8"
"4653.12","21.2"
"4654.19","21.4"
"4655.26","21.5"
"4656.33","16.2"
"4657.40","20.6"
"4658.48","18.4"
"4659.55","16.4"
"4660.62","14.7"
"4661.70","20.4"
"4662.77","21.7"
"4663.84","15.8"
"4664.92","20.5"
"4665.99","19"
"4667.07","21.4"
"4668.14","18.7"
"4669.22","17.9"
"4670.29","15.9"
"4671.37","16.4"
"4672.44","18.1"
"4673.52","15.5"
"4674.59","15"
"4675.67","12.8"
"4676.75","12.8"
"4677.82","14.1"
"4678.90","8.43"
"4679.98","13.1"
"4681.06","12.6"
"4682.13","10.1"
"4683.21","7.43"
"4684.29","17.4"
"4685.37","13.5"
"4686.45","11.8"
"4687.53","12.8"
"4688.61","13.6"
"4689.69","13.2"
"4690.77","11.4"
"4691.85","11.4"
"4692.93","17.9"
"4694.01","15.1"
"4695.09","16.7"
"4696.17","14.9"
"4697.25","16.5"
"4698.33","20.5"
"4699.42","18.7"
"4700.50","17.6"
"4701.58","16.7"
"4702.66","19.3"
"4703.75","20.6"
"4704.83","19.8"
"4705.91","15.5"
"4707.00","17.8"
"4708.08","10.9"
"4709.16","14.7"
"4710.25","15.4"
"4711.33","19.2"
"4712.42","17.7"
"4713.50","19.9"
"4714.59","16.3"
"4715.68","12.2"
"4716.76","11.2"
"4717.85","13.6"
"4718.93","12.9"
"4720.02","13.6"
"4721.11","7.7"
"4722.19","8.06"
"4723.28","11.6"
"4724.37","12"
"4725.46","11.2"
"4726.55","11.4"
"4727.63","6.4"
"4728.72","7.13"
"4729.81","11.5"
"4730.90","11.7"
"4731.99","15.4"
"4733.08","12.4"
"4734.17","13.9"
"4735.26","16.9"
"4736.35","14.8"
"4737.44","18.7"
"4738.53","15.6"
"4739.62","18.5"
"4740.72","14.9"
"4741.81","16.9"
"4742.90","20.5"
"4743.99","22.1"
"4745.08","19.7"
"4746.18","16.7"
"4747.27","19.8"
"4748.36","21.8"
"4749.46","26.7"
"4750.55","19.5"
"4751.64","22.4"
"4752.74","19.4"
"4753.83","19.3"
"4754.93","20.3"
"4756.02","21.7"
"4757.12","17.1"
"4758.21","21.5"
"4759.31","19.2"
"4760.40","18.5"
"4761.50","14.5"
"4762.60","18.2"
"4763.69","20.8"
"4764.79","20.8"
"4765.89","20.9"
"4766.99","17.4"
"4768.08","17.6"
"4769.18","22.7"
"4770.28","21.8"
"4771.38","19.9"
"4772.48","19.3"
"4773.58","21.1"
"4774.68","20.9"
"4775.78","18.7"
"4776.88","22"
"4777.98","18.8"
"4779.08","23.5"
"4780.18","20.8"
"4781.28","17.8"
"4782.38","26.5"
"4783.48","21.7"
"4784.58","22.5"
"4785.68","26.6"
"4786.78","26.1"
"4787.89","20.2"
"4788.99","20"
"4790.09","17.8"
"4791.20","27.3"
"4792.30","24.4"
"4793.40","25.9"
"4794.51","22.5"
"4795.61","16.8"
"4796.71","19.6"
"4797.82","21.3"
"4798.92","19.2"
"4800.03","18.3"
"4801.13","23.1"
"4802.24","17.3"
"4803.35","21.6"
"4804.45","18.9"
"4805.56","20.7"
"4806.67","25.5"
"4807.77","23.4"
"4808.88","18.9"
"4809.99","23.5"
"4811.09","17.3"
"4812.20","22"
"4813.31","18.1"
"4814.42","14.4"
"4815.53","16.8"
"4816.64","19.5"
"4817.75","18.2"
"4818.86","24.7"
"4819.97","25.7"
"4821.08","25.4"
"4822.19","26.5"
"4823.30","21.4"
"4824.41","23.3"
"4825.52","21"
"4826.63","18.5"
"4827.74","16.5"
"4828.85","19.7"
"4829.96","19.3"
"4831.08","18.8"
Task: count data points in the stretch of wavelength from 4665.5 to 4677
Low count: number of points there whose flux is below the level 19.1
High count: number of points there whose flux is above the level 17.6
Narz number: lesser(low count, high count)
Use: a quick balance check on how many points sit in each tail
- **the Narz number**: 5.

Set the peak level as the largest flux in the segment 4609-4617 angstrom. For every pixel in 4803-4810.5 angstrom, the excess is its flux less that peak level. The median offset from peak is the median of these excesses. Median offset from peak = 1.3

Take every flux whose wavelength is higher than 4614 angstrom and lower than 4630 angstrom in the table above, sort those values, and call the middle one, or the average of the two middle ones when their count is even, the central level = 14.6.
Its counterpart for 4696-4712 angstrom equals 17.6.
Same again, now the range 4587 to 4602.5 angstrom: 16.2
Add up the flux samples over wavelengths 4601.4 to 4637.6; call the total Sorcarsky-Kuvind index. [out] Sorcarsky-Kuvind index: 527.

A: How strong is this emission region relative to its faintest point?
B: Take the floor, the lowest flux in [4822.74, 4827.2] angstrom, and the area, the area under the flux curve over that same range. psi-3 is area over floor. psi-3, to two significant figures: 5.1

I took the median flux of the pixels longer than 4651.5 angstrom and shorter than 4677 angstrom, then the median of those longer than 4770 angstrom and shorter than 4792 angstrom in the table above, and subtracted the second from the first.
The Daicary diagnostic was -3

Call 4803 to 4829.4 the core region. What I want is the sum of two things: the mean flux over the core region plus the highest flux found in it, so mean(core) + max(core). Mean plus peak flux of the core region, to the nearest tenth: 47.4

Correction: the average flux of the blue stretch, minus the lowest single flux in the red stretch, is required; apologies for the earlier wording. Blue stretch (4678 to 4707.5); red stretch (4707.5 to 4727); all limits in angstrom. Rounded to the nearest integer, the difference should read 7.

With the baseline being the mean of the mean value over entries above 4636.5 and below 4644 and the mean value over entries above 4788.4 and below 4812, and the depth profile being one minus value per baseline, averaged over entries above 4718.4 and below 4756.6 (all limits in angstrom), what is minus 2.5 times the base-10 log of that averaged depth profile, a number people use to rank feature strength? 2.12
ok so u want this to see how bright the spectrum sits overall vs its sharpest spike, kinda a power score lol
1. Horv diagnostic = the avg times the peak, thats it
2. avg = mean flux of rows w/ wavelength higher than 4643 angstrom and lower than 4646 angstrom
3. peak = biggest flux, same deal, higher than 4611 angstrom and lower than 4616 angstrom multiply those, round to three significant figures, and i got 364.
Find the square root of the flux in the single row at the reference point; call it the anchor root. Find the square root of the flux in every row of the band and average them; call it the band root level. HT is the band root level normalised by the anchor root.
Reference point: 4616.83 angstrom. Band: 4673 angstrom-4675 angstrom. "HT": 0.87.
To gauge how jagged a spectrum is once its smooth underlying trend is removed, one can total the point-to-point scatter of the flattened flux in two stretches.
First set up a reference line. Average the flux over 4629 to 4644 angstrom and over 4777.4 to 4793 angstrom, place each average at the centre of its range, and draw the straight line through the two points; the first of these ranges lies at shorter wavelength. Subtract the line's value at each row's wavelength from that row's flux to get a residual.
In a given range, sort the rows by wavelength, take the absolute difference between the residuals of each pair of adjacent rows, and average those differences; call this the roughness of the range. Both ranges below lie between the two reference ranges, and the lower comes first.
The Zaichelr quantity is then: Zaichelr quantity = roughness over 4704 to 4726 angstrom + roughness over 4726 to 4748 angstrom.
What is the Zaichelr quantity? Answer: 5.3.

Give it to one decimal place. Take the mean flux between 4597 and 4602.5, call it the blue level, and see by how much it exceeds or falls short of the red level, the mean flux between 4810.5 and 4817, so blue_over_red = -0.5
